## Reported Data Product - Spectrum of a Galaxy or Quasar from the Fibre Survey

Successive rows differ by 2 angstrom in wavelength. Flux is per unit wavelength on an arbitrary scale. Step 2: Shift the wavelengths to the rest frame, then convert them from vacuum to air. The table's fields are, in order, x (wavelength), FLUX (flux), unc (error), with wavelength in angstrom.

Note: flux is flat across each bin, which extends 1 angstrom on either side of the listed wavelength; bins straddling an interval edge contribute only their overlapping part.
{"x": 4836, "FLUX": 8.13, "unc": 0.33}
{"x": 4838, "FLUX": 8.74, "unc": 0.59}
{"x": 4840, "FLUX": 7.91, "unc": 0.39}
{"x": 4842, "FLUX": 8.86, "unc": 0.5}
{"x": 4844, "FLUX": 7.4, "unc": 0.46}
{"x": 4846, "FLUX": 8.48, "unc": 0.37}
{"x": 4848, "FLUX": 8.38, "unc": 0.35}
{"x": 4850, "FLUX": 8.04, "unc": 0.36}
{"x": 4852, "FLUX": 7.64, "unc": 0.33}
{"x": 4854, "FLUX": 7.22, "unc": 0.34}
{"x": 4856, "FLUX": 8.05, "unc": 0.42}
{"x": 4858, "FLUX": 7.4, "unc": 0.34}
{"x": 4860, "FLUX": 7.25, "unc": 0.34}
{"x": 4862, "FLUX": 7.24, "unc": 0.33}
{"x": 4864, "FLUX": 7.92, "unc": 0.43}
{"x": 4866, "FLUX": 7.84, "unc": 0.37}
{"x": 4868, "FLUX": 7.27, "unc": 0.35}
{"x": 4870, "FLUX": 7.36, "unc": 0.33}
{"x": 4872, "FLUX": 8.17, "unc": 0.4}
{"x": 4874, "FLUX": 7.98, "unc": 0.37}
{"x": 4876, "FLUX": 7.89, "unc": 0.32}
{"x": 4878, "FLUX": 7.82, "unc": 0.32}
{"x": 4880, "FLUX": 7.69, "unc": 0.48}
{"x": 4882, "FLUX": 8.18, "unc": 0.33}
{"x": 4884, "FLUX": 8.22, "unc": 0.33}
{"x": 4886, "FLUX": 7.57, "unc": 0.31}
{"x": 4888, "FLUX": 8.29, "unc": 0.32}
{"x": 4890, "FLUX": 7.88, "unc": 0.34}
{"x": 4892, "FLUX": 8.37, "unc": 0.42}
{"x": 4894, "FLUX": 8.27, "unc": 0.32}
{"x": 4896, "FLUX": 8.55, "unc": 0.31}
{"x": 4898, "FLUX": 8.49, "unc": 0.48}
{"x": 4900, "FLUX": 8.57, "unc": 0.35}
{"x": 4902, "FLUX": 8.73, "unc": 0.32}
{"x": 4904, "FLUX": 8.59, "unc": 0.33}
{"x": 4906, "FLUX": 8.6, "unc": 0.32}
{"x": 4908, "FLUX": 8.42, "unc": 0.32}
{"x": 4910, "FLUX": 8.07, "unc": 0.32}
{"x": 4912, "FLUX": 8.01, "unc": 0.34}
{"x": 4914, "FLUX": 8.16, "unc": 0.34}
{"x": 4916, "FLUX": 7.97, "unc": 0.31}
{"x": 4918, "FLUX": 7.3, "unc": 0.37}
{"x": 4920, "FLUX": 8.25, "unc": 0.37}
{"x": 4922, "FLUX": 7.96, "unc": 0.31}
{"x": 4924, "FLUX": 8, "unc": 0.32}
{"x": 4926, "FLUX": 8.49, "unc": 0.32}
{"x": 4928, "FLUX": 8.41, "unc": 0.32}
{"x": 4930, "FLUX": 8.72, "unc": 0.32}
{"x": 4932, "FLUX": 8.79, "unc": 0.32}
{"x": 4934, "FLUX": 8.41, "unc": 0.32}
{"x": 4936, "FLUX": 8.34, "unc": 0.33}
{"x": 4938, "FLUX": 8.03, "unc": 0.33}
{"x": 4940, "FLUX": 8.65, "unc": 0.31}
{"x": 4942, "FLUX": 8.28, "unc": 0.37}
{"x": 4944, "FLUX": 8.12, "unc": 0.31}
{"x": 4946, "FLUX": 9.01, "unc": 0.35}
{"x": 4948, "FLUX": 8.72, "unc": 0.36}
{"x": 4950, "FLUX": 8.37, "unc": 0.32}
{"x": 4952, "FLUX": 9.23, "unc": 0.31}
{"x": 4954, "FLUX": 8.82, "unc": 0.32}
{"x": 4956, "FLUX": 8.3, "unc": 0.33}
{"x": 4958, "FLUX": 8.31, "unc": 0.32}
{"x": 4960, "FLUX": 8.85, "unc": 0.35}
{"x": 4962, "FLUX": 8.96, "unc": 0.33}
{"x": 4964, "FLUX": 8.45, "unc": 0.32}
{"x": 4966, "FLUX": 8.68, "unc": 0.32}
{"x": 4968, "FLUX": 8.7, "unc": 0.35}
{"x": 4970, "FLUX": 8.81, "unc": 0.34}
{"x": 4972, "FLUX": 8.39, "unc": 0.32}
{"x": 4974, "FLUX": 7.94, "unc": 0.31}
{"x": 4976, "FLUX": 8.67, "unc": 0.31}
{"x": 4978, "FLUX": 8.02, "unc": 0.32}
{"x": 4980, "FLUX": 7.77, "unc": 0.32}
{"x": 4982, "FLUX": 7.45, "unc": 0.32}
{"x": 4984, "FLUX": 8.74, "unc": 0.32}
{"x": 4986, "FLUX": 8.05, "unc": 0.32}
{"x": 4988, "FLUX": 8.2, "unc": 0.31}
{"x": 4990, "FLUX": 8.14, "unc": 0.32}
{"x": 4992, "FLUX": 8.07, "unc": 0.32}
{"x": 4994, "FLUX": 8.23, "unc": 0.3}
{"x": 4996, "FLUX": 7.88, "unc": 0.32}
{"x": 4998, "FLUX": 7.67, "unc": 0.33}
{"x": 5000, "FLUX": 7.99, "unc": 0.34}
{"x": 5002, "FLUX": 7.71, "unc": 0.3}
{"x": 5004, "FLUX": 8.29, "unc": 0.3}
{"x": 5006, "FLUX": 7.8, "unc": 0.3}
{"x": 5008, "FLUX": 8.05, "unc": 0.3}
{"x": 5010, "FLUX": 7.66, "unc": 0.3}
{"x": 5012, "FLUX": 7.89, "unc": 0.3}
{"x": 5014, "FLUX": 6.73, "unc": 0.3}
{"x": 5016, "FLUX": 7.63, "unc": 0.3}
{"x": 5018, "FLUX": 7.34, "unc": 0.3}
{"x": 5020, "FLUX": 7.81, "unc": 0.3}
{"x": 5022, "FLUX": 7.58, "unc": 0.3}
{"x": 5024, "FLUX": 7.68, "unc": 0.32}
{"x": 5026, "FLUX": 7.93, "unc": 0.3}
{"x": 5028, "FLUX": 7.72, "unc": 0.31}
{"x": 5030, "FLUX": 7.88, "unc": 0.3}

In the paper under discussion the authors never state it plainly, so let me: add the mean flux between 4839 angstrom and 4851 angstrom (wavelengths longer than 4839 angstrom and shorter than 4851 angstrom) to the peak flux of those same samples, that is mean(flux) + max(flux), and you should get 17.0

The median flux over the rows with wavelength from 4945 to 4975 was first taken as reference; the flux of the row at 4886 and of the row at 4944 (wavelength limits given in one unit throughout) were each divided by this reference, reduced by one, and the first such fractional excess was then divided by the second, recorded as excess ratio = 1.9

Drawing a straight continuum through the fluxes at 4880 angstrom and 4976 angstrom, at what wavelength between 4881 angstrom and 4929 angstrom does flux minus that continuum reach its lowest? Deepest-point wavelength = 4918 angstrom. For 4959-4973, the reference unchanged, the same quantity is 4972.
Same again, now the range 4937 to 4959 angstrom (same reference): 4938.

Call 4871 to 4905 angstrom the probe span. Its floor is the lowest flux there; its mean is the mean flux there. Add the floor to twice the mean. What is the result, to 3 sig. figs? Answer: 24.0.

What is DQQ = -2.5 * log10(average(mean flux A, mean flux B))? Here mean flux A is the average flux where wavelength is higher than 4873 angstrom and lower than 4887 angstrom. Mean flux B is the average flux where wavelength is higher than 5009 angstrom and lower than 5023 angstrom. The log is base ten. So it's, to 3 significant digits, -2.22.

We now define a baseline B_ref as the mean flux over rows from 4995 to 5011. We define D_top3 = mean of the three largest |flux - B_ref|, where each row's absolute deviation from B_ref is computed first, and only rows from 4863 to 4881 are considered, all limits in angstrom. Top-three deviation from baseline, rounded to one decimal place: 0.5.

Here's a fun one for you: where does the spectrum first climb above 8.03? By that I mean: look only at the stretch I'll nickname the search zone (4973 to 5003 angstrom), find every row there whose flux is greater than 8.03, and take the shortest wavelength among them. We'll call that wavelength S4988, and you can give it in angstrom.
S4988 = 4976 angstrom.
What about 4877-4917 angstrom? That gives 4882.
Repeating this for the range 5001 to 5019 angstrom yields 5004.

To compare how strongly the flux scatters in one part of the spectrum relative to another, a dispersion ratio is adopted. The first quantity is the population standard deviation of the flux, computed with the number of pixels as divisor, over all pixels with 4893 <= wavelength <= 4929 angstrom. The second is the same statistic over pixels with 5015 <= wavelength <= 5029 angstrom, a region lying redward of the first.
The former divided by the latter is 2.0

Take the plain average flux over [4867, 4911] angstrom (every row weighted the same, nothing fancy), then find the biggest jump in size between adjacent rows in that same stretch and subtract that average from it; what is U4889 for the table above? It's -7.3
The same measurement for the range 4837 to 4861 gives -6.5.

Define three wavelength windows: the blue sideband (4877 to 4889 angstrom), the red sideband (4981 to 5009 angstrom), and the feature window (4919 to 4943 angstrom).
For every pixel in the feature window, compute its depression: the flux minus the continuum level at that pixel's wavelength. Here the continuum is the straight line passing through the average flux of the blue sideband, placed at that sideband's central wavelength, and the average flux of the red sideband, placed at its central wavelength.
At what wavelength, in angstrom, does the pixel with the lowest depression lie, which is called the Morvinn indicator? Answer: 4922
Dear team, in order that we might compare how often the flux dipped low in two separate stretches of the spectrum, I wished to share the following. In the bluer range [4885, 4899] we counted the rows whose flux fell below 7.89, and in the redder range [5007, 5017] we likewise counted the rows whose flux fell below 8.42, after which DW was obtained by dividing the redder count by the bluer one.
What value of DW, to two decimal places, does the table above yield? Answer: 2.50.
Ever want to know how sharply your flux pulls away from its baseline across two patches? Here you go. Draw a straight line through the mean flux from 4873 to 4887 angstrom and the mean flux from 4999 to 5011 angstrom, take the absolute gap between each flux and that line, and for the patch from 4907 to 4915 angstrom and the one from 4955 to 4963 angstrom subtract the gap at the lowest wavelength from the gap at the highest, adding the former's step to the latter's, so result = 0.4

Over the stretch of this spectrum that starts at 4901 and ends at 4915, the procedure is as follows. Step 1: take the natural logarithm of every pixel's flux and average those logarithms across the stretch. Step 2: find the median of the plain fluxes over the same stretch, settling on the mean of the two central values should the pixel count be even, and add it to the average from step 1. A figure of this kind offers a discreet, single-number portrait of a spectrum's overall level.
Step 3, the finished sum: 10.5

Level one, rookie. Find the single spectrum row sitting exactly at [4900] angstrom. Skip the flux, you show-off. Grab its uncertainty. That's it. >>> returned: 0.350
